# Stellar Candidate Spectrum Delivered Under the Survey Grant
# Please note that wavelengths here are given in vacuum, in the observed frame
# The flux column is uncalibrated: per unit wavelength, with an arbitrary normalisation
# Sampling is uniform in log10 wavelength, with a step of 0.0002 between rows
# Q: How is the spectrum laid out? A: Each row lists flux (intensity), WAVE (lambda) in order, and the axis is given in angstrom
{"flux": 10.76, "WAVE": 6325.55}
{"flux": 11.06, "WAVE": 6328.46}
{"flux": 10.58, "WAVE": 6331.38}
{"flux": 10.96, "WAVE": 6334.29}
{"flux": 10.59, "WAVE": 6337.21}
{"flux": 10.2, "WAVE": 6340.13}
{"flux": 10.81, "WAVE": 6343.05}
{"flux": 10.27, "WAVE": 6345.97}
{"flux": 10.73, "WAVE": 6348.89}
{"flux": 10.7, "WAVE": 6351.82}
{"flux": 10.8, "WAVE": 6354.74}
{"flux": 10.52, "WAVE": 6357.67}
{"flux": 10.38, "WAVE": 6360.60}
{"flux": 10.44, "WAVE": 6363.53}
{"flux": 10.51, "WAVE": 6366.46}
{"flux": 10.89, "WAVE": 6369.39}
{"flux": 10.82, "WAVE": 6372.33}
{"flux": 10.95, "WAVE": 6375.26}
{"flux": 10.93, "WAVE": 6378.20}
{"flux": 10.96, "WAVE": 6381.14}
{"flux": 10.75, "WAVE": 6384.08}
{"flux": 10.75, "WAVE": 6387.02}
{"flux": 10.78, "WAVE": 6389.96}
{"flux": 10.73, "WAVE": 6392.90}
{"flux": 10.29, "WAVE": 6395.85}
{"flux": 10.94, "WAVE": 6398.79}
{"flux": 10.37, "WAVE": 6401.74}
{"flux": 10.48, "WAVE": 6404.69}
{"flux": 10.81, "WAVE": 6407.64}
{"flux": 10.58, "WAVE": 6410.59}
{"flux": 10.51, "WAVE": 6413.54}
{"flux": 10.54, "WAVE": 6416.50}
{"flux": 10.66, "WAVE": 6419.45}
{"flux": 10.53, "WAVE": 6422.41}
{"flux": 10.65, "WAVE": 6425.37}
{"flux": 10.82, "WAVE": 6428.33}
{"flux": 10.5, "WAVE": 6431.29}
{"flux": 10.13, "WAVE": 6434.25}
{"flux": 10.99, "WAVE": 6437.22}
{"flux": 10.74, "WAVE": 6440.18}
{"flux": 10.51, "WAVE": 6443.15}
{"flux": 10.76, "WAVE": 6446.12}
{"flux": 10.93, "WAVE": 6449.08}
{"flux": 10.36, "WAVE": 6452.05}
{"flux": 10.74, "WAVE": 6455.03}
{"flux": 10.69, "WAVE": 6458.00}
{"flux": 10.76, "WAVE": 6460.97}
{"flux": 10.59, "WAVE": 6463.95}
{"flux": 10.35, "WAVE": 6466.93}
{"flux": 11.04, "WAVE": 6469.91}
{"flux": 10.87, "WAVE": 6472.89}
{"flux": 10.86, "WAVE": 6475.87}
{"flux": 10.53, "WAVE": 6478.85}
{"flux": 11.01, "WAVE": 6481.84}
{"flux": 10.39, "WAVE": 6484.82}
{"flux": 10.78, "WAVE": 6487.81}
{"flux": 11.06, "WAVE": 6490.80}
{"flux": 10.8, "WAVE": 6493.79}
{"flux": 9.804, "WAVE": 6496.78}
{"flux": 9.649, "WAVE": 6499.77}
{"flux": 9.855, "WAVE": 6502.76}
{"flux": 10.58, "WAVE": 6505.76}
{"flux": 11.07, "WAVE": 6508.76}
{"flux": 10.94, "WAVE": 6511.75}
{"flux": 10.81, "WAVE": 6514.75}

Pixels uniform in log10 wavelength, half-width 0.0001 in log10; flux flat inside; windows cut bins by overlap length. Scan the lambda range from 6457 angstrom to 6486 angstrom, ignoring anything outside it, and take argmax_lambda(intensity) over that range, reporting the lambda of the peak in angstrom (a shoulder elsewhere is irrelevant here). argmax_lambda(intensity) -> 6469.91 angstrom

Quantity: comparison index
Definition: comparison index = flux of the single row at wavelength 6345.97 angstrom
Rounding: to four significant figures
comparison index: 10.27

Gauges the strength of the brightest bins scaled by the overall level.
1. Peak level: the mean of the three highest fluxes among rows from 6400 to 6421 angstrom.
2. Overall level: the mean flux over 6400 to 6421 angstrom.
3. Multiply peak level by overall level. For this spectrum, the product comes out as 113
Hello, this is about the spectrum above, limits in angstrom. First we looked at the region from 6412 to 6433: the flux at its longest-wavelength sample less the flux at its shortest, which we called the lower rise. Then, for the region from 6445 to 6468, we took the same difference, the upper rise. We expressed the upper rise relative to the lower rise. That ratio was 41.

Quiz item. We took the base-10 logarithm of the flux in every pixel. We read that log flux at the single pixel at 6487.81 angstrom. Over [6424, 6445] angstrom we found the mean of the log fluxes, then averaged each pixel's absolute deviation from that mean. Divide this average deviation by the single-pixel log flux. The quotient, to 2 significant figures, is 0.0082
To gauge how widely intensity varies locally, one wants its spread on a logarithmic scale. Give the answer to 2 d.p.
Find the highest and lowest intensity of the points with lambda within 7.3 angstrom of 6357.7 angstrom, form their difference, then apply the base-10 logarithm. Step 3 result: -0.38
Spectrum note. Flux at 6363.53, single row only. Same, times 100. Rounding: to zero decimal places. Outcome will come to 1044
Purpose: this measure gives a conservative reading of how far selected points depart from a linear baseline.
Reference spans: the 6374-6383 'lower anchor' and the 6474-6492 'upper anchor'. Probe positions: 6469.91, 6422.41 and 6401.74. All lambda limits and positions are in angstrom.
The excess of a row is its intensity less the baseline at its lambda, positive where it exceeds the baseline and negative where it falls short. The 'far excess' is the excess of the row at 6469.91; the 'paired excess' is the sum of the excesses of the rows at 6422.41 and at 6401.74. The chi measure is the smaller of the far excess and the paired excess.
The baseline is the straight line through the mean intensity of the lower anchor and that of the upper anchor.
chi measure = -0.9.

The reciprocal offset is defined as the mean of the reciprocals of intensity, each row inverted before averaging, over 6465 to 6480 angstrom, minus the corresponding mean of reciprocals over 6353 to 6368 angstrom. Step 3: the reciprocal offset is -0.0017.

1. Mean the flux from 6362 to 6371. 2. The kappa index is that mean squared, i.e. 112.6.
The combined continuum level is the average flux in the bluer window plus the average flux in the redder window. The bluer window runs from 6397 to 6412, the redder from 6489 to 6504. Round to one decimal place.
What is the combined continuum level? 20.9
